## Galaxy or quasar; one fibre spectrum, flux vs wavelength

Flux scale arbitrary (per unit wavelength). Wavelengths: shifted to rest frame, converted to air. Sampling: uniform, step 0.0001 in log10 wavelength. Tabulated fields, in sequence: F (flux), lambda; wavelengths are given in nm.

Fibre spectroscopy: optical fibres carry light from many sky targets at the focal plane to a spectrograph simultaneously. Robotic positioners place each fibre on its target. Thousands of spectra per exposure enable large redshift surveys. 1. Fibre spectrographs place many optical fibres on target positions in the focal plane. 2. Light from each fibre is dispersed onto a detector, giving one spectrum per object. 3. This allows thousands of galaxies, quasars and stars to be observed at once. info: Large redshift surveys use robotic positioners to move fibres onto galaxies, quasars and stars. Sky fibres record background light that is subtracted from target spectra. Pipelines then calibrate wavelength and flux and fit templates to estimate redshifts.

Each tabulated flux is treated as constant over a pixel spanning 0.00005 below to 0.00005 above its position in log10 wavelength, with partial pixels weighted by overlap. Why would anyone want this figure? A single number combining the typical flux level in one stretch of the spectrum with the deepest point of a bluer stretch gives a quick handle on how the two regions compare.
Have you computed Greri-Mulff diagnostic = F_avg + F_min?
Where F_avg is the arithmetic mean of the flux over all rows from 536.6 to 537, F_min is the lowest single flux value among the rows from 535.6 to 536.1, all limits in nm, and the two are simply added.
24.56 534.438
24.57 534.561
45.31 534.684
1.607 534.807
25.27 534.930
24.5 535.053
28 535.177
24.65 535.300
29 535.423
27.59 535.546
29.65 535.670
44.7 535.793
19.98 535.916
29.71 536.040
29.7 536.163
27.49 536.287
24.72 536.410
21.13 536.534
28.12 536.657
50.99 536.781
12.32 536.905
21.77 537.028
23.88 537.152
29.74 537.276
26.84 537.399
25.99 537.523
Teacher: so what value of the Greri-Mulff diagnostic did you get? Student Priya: 50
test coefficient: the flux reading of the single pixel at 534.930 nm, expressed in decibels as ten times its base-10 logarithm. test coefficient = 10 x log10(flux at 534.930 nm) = 14.0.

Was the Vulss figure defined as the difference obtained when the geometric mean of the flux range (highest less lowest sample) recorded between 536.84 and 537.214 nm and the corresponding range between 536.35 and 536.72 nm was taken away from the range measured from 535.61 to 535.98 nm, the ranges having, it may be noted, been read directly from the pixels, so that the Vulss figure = 16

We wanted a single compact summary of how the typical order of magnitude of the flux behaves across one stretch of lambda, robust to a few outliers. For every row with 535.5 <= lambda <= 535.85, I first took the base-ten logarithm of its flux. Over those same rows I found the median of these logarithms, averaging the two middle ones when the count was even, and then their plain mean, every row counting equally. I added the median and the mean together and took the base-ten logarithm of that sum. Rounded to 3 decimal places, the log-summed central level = 0.476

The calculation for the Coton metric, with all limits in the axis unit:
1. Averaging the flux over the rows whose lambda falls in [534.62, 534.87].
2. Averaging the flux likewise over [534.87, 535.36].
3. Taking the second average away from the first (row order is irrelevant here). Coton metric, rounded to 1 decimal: -2.1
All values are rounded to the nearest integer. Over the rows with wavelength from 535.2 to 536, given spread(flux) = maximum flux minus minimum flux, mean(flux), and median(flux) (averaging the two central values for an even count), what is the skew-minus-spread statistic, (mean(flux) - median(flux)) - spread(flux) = -24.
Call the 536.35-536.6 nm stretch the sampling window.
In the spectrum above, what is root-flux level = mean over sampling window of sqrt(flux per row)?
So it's 4.8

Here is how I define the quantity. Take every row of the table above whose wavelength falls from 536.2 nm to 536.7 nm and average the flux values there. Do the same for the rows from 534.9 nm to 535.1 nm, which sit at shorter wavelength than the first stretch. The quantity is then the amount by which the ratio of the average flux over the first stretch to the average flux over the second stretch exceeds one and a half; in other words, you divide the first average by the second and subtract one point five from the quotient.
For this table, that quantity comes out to -0.48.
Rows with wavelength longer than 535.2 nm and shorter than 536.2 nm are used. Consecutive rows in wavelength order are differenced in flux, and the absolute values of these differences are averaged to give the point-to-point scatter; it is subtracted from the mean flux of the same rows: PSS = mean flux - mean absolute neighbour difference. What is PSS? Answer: 21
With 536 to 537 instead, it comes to 17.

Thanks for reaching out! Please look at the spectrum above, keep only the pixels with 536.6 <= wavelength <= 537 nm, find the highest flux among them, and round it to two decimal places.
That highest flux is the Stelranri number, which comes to 50.99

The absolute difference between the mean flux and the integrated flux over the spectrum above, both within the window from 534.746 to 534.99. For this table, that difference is 10.1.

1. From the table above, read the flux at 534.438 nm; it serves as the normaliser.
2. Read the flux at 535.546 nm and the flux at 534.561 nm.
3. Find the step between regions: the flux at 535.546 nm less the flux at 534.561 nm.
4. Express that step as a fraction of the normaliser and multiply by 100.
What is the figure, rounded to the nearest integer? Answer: 12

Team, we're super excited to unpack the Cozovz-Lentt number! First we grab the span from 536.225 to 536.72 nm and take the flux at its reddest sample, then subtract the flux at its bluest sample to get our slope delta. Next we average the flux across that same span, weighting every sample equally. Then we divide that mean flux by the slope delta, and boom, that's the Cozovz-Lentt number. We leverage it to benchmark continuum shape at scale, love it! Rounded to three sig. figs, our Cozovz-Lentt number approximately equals 40.3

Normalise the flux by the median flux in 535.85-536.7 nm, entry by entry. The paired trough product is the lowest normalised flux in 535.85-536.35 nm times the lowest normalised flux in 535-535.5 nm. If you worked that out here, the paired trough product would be 0.65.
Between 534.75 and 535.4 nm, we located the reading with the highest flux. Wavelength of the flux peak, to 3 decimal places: 535.177 nm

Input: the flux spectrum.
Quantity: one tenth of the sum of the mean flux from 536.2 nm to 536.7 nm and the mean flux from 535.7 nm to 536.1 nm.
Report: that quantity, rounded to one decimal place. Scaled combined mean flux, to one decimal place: 5.7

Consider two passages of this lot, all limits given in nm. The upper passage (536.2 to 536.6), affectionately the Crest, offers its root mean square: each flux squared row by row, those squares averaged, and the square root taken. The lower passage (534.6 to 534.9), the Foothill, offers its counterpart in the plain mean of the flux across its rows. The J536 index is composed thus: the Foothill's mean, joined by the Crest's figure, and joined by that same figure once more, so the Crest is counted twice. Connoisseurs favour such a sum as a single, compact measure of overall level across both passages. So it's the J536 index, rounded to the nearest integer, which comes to 73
